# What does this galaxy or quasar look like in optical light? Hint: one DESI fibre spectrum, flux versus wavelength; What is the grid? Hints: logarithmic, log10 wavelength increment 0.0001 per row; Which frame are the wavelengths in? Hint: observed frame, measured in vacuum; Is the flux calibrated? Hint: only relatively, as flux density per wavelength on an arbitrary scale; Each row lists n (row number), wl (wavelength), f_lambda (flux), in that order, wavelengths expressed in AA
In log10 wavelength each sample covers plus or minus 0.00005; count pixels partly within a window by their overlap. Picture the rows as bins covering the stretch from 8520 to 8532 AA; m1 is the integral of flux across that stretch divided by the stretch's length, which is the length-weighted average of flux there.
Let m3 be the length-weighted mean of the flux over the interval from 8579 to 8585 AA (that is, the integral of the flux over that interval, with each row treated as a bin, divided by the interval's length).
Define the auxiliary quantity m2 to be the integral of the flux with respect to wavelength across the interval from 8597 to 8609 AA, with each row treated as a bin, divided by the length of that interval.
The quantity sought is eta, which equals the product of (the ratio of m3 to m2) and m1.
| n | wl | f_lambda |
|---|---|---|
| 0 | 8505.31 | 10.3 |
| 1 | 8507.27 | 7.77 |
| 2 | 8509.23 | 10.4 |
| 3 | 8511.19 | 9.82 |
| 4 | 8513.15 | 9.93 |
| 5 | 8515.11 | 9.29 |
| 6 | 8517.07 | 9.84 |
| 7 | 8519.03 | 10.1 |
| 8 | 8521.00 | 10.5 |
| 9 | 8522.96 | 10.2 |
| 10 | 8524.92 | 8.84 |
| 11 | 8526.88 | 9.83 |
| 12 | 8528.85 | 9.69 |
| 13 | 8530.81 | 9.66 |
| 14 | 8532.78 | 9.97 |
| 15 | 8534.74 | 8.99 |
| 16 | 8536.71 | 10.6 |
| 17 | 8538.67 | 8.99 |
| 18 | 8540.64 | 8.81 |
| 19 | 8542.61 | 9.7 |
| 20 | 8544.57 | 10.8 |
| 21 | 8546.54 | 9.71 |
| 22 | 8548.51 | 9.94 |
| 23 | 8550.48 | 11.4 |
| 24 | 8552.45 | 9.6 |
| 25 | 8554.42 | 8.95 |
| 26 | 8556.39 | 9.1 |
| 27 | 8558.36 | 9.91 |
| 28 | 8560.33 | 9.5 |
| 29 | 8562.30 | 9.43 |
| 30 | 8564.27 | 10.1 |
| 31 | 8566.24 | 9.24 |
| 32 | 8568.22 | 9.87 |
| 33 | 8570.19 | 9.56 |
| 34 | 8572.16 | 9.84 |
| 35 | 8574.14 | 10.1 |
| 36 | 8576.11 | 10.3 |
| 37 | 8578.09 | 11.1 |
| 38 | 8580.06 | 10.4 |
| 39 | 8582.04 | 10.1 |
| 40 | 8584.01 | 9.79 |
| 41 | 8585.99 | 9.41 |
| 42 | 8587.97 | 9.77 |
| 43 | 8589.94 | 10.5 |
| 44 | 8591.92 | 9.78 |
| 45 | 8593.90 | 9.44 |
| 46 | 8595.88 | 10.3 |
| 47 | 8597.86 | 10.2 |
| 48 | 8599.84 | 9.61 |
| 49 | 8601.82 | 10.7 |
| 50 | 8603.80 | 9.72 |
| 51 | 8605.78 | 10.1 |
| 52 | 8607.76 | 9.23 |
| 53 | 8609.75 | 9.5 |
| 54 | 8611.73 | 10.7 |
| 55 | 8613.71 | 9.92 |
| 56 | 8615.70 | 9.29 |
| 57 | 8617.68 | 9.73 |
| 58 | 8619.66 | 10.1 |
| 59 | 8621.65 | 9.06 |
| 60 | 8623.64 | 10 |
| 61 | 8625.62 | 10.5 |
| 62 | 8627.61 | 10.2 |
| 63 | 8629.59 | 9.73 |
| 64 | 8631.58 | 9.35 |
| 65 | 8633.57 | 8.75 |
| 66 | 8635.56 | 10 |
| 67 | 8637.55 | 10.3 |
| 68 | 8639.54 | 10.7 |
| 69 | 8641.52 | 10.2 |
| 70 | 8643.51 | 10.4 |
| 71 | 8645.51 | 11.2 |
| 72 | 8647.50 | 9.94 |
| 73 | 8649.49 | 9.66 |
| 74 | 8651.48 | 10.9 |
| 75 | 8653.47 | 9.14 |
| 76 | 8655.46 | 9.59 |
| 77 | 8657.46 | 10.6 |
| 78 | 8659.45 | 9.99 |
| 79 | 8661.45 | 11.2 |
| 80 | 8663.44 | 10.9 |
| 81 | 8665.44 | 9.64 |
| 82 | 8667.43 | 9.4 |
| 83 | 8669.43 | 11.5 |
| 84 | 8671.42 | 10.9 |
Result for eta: 10.0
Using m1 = 9.8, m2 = 9.9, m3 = 10.1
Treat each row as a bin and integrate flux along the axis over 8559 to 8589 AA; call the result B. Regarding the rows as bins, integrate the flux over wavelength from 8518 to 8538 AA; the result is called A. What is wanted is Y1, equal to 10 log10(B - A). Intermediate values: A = 196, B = 297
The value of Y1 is 20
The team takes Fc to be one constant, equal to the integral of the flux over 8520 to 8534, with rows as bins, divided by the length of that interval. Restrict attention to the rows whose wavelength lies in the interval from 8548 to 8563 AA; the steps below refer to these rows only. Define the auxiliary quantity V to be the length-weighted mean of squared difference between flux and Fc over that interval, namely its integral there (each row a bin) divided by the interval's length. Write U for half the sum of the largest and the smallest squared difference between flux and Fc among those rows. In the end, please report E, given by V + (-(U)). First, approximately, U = 1.29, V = 0.5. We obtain -0.76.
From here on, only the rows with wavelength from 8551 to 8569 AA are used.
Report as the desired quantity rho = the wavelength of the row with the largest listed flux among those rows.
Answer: 8564.27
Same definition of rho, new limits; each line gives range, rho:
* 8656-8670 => 8669.43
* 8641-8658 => 8645.51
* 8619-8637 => 8625.62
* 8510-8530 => 8521.00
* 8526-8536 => 8532.78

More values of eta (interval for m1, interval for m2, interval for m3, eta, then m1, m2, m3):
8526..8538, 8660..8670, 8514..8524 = 9.3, 9.8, 10.5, 10.0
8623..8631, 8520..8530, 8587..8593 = 10.3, 10.1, 9.8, 10.0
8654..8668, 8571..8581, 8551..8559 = 9.3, 10.2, 10.3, 9.5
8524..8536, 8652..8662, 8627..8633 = 9.1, 9.5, 10.1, 9.7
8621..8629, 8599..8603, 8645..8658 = 9.9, 10.0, 10.2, 10.1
